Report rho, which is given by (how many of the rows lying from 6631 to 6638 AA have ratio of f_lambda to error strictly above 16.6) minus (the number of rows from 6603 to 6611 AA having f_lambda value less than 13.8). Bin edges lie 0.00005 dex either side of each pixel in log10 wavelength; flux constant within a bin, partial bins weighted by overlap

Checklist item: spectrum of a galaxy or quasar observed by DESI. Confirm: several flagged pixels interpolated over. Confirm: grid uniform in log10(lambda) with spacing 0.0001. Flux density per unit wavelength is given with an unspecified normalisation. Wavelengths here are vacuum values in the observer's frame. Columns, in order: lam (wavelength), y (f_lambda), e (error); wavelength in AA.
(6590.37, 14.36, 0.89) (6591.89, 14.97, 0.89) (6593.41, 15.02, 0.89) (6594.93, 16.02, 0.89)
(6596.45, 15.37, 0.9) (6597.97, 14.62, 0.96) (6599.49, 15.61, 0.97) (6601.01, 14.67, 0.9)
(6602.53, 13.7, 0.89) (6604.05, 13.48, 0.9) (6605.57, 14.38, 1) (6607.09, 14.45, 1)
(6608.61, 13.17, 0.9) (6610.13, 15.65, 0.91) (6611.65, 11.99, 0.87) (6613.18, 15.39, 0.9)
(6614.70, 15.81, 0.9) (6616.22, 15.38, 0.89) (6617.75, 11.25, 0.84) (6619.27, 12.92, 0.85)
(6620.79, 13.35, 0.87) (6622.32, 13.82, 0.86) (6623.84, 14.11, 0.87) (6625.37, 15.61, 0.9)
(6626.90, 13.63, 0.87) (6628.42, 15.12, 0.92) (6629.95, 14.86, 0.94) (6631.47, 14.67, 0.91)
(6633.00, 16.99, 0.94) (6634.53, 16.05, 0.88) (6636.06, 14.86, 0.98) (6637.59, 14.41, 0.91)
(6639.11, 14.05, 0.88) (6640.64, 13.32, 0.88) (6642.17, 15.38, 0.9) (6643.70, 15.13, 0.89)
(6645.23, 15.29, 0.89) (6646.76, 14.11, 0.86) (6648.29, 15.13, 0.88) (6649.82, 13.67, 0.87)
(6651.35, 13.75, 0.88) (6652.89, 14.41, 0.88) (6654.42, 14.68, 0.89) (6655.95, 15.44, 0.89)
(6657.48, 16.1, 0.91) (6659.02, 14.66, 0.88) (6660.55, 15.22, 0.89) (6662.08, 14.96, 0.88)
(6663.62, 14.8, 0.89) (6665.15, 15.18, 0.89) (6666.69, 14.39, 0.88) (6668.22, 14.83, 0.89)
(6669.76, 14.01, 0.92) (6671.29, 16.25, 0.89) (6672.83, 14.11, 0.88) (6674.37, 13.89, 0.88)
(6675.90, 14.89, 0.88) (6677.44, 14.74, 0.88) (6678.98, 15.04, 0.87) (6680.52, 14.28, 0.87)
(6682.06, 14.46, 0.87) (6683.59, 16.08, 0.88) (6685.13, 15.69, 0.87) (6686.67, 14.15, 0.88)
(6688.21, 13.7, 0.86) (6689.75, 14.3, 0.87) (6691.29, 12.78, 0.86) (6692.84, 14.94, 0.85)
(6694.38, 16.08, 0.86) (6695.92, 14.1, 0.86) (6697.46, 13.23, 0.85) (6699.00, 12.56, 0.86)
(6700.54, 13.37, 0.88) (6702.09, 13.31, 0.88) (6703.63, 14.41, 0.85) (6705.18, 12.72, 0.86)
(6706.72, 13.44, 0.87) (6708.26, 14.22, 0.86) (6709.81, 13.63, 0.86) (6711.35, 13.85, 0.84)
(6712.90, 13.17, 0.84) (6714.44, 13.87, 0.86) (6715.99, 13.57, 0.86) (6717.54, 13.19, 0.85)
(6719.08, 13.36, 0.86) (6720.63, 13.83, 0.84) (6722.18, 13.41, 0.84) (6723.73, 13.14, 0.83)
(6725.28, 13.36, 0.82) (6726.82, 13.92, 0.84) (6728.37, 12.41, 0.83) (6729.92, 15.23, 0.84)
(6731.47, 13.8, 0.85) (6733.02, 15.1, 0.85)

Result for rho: 0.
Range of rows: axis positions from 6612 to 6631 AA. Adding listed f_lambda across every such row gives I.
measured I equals 171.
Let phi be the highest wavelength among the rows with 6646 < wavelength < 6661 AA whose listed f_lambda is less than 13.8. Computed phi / 6651.35 AA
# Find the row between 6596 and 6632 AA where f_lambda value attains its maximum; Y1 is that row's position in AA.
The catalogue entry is 6614.70 AA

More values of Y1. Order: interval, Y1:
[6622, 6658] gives 6633.00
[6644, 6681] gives 6671.29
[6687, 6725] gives 6694.38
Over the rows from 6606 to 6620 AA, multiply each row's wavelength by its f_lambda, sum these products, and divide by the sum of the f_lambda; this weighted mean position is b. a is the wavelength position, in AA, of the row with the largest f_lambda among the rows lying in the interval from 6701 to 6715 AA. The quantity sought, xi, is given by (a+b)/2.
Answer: 6658.4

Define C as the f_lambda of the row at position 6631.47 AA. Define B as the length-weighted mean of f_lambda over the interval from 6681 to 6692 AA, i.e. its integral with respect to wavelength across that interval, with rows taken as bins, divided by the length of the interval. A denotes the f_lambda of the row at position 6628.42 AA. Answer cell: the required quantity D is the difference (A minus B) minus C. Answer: -14.0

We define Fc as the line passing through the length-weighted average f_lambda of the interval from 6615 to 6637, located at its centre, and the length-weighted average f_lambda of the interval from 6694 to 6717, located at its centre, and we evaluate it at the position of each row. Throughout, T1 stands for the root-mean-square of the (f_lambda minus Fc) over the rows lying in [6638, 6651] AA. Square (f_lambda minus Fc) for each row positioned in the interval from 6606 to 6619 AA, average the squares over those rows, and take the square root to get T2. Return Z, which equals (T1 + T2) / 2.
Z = 1.26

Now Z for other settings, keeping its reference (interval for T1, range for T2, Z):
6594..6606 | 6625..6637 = 1.02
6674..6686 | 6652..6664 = 1.10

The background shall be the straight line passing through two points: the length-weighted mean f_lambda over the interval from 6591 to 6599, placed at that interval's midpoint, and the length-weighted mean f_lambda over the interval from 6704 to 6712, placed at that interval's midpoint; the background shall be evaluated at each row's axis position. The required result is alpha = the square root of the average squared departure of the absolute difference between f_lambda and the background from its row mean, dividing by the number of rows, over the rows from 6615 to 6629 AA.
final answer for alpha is 0.9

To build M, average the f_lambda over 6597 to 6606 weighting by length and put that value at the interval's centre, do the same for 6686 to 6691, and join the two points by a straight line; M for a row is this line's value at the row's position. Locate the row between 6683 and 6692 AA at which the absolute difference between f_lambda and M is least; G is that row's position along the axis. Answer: 6686.67 AA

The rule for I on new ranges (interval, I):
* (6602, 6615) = 128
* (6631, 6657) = 251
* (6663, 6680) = 162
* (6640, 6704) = 611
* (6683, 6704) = 199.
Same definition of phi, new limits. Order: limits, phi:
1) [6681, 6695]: 6691.29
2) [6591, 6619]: 6617.75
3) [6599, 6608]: 6604.05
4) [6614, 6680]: 6651.35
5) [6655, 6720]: 6719.08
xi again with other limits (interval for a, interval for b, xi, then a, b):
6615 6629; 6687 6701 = 6659.8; 6625.37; 6694.3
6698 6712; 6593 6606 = 6651.5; 6703.63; 6599.3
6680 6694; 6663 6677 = 6676.7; 6683.59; 6669.7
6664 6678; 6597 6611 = 6637.7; 6671.29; 6604.0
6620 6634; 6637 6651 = 6638.4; 6633.00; 6643.7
